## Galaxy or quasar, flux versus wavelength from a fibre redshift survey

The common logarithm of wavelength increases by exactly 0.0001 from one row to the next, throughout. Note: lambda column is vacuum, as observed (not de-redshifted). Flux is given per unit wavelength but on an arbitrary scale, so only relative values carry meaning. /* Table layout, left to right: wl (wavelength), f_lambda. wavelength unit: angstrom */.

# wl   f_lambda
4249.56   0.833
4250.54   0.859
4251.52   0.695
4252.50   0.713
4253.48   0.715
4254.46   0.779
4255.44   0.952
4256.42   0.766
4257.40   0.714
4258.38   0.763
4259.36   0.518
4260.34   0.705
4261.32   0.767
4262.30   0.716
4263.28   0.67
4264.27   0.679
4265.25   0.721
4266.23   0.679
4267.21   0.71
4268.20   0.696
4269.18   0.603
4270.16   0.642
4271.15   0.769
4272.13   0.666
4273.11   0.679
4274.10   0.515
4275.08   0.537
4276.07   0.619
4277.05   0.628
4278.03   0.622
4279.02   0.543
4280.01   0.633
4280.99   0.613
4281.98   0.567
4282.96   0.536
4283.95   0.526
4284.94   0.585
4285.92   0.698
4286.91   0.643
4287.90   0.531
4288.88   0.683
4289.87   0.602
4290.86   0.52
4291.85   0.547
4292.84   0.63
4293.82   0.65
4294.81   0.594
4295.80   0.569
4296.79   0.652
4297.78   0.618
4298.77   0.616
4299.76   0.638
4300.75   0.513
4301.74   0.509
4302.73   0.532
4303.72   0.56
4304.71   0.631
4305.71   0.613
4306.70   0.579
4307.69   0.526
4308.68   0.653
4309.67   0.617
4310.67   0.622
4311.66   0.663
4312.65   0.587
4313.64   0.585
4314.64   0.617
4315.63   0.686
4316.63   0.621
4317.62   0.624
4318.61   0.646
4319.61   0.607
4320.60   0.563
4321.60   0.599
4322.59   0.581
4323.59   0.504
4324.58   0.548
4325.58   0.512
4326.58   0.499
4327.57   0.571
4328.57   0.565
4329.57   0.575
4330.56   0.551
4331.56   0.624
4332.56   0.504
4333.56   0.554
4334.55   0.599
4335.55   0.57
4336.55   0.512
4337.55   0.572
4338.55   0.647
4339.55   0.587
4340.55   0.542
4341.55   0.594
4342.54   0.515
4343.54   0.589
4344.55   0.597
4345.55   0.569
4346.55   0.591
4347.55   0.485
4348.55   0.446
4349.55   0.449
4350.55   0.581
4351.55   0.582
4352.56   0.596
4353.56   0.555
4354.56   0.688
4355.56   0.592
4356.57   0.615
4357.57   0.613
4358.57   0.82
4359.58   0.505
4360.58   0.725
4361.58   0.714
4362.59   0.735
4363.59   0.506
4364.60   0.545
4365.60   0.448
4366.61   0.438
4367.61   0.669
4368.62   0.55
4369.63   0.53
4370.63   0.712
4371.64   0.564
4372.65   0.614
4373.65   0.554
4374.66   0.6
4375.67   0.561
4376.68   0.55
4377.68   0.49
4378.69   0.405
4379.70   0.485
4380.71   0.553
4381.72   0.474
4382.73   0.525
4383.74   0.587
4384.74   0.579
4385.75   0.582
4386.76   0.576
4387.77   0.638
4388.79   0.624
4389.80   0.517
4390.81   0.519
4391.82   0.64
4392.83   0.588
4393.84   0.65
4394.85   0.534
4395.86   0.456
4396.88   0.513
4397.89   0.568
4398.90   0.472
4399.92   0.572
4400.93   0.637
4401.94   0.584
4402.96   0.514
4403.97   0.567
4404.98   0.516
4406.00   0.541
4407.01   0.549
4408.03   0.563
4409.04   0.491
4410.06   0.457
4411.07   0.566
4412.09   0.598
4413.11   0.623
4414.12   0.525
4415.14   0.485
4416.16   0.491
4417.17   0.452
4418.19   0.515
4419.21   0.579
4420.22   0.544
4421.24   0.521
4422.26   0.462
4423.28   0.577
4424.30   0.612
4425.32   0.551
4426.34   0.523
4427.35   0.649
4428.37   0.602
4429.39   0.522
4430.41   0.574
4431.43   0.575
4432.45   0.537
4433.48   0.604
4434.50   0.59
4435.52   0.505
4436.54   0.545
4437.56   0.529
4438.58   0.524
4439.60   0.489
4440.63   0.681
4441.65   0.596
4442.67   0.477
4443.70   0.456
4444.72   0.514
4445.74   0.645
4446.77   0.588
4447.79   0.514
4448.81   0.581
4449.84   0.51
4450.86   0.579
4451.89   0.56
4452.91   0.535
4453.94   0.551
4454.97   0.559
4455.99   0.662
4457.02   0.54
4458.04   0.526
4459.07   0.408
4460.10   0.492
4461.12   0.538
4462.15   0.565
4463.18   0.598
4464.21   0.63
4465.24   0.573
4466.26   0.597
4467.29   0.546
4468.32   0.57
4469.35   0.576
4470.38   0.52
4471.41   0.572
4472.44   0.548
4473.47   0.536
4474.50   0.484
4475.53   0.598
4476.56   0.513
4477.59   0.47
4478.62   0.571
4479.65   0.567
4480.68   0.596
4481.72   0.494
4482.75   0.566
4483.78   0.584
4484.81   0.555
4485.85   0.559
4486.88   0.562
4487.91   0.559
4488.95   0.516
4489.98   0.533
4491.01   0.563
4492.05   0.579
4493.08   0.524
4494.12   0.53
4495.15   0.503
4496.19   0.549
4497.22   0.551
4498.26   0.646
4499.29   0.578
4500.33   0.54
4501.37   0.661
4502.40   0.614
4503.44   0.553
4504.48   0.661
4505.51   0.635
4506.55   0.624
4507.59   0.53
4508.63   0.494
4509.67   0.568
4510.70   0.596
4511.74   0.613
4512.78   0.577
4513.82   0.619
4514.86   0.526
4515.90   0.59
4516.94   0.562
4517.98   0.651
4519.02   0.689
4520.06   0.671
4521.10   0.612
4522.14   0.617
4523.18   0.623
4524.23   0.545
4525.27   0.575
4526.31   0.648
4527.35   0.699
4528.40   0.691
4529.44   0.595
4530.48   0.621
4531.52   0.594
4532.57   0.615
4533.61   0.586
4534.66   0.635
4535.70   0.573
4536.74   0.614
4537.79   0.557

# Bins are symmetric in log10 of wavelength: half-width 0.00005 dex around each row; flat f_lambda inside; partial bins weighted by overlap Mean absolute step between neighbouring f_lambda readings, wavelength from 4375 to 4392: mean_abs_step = 0.051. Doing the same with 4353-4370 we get 0.111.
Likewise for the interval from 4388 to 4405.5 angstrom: 0.071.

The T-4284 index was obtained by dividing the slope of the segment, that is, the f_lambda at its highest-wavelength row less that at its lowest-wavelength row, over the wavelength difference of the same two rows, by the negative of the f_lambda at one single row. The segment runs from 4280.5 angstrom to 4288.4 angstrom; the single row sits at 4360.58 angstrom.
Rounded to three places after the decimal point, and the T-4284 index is 0.016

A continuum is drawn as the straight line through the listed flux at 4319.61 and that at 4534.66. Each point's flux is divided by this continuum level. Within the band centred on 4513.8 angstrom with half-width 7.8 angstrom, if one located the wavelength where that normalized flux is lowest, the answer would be 4508.63 angstrom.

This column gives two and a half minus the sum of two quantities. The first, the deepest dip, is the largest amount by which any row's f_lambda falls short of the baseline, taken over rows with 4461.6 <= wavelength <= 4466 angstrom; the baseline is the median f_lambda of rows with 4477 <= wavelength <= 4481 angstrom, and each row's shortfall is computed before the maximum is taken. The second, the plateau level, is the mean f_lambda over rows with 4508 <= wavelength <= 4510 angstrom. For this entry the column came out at 1.97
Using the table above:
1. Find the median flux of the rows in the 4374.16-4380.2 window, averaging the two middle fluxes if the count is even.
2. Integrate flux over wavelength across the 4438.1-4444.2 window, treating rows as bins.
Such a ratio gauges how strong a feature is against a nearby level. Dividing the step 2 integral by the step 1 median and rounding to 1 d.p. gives 6.3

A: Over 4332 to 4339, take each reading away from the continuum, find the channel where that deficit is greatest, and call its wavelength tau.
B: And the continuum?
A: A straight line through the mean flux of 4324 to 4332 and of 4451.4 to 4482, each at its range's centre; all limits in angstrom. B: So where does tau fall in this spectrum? 4332.56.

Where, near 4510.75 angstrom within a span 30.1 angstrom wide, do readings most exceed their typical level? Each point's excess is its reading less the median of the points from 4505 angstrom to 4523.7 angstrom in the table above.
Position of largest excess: 4519.02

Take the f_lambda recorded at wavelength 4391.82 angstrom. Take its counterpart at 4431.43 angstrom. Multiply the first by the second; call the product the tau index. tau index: 0.37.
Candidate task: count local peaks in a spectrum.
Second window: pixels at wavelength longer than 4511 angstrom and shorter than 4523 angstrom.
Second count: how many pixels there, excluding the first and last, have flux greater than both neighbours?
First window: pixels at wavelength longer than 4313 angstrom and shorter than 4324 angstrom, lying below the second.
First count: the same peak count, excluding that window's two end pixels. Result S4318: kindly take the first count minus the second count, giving 0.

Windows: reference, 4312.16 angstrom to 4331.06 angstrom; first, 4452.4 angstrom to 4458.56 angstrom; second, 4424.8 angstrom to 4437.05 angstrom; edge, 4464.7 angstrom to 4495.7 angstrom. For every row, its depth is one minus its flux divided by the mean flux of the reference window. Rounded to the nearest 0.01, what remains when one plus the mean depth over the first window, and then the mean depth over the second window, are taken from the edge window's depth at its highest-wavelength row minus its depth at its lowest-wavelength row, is -0.94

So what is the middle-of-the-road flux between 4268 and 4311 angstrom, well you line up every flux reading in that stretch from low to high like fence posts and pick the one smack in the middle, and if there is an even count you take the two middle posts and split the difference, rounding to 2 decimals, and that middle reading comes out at 0.61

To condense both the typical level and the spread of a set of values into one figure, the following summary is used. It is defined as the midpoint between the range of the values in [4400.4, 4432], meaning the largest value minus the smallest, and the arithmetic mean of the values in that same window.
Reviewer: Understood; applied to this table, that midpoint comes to 0.372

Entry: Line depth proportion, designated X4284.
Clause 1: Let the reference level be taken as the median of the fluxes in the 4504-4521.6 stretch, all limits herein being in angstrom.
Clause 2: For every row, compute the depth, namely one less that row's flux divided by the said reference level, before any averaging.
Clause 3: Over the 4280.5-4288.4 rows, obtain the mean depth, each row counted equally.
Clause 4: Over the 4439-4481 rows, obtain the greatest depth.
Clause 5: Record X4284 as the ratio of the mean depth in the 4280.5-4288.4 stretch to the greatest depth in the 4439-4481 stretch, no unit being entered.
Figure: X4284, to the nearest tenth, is 0.1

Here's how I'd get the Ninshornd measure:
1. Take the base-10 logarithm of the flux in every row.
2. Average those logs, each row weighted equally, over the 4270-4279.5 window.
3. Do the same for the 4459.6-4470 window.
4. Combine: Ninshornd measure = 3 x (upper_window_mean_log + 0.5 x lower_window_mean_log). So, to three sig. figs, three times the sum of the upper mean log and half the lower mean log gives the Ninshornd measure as -1.05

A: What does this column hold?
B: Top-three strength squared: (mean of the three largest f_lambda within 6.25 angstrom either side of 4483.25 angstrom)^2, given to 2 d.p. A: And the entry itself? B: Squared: 0.34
